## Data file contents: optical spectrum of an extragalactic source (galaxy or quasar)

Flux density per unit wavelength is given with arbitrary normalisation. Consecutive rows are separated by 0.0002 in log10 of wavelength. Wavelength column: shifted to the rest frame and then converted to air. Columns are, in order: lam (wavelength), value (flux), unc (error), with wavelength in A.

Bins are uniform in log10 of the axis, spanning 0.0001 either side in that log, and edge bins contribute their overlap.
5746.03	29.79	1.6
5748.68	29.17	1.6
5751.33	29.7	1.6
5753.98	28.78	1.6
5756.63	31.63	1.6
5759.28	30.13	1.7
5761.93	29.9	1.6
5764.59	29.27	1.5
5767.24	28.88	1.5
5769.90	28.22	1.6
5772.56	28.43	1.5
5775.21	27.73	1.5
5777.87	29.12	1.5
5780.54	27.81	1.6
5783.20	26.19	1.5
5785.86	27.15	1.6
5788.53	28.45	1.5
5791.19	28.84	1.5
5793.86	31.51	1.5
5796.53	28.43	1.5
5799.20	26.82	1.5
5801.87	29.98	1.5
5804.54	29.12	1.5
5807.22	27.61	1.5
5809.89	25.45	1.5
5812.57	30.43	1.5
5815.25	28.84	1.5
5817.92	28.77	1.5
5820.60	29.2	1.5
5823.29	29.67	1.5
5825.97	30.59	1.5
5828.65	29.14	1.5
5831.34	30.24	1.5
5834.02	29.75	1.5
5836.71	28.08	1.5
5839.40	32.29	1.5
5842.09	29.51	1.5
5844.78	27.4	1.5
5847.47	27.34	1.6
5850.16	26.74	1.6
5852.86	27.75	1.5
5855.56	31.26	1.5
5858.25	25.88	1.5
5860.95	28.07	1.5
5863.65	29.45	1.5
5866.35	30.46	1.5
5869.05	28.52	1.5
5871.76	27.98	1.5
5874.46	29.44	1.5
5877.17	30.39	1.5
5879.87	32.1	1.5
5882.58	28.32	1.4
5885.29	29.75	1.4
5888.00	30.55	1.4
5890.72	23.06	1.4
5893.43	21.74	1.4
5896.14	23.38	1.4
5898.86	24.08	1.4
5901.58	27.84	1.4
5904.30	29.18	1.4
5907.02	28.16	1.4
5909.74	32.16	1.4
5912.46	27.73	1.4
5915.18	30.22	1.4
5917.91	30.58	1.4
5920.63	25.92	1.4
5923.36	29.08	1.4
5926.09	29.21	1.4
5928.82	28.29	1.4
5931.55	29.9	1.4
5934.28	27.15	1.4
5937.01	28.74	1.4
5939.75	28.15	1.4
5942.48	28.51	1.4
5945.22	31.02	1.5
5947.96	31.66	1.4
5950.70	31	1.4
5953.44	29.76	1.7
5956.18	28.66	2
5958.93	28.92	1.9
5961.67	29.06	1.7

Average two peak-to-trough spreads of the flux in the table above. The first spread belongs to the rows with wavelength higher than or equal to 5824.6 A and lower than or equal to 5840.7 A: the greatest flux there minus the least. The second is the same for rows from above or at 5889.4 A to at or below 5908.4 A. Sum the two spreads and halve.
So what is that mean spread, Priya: 5.8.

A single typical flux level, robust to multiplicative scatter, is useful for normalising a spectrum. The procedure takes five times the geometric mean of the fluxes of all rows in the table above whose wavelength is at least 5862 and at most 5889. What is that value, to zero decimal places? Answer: 148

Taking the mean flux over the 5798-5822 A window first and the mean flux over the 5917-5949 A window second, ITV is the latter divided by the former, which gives 1.02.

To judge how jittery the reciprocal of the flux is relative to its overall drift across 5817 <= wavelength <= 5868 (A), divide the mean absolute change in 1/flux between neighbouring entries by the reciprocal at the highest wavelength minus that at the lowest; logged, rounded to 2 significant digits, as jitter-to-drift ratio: -1.0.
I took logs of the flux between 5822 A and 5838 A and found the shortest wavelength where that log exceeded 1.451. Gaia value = 5823.29 A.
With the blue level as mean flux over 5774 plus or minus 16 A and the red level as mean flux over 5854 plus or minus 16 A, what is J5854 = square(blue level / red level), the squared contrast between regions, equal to 0.98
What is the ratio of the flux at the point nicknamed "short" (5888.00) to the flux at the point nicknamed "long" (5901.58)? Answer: 1.10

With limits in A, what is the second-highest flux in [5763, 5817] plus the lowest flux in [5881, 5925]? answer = 52.2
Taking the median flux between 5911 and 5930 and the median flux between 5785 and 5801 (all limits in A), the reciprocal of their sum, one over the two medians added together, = 0.0174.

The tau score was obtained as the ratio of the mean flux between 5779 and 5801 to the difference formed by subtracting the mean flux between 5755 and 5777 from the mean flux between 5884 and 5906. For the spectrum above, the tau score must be -9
